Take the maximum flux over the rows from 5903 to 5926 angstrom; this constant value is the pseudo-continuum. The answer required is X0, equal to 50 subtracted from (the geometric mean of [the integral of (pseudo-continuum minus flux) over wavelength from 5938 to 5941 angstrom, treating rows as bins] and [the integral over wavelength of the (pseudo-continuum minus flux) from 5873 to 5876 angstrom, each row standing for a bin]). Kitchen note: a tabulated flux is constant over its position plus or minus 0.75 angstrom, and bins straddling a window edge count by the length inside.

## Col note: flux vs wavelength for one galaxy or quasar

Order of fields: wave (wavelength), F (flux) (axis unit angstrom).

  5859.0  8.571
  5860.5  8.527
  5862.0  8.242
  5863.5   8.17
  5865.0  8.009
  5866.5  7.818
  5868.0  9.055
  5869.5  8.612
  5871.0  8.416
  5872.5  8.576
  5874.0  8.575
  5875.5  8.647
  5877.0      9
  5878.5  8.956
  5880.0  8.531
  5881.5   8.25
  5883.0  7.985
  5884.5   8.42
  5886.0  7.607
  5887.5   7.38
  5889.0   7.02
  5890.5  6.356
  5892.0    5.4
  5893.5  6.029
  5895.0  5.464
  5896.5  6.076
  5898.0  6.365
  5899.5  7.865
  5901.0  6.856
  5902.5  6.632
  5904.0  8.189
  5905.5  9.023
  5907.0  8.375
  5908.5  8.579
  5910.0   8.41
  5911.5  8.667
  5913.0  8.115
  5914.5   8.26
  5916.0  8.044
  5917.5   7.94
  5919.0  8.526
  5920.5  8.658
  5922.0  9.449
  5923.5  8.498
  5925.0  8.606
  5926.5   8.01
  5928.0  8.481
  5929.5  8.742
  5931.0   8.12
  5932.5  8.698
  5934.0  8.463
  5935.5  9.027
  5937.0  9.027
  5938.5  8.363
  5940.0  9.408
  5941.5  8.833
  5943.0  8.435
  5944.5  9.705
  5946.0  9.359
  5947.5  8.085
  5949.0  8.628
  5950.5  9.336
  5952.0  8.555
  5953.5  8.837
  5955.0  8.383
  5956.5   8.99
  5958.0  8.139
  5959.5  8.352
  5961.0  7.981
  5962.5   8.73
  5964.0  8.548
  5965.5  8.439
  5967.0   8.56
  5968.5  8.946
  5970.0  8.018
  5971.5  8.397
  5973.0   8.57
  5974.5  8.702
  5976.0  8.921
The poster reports -48.0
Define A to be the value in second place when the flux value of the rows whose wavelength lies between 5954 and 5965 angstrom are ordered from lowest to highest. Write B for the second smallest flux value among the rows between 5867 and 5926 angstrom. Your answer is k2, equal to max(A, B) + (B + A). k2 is 21.7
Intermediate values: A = 8.139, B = 5.464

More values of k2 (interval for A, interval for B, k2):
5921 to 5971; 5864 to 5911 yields 21.5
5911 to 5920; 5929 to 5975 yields 24.1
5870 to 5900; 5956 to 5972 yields 21.5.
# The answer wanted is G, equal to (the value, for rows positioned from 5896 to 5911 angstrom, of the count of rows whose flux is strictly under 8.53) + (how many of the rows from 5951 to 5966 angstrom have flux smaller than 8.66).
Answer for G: 15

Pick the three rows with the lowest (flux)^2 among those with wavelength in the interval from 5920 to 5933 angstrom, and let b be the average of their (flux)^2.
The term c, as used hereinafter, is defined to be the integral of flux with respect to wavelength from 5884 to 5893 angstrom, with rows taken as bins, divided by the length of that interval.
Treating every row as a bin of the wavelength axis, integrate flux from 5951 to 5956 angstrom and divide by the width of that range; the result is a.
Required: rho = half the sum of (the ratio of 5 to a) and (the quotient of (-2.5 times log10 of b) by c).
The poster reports -0.039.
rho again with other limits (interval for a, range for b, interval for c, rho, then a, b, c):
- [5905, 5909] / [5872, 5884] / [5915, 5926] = 0.020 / 8.64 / 68.2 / 8.51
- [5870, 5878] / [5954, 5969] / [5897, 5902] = -0.038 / 8.65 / 66.6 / 6.96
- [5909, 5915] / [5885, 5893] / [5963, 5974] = 0.064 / 8.38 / 39.6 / 8.51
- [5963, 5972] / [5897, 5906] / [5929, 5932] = 0.051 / 8.49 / 43.8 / 8.43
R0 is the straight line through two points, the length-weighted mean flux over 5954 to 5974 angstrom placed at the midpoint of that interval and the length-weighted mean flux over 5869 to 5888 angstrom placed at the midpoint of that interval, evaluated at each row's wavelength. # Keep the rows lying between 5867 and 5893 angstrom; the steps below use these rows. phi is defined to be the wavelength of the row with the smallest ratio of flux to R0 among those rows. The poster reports 5892.0 angstrom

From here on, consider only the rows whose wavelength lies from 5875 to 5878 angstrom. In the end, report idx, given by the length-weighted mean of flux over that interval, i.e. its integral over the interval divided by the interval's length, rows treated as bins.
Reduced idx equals 8.85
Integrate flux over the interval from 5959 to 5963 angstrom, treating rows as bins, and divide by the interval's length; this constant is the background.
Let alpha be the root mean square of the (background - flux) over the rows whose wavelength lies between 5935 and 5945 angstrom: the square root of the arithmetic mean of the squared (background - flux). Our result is 0.8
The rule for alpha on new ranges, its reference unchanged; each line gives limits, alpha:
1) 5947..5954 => 0.5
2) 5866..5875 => 0.4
